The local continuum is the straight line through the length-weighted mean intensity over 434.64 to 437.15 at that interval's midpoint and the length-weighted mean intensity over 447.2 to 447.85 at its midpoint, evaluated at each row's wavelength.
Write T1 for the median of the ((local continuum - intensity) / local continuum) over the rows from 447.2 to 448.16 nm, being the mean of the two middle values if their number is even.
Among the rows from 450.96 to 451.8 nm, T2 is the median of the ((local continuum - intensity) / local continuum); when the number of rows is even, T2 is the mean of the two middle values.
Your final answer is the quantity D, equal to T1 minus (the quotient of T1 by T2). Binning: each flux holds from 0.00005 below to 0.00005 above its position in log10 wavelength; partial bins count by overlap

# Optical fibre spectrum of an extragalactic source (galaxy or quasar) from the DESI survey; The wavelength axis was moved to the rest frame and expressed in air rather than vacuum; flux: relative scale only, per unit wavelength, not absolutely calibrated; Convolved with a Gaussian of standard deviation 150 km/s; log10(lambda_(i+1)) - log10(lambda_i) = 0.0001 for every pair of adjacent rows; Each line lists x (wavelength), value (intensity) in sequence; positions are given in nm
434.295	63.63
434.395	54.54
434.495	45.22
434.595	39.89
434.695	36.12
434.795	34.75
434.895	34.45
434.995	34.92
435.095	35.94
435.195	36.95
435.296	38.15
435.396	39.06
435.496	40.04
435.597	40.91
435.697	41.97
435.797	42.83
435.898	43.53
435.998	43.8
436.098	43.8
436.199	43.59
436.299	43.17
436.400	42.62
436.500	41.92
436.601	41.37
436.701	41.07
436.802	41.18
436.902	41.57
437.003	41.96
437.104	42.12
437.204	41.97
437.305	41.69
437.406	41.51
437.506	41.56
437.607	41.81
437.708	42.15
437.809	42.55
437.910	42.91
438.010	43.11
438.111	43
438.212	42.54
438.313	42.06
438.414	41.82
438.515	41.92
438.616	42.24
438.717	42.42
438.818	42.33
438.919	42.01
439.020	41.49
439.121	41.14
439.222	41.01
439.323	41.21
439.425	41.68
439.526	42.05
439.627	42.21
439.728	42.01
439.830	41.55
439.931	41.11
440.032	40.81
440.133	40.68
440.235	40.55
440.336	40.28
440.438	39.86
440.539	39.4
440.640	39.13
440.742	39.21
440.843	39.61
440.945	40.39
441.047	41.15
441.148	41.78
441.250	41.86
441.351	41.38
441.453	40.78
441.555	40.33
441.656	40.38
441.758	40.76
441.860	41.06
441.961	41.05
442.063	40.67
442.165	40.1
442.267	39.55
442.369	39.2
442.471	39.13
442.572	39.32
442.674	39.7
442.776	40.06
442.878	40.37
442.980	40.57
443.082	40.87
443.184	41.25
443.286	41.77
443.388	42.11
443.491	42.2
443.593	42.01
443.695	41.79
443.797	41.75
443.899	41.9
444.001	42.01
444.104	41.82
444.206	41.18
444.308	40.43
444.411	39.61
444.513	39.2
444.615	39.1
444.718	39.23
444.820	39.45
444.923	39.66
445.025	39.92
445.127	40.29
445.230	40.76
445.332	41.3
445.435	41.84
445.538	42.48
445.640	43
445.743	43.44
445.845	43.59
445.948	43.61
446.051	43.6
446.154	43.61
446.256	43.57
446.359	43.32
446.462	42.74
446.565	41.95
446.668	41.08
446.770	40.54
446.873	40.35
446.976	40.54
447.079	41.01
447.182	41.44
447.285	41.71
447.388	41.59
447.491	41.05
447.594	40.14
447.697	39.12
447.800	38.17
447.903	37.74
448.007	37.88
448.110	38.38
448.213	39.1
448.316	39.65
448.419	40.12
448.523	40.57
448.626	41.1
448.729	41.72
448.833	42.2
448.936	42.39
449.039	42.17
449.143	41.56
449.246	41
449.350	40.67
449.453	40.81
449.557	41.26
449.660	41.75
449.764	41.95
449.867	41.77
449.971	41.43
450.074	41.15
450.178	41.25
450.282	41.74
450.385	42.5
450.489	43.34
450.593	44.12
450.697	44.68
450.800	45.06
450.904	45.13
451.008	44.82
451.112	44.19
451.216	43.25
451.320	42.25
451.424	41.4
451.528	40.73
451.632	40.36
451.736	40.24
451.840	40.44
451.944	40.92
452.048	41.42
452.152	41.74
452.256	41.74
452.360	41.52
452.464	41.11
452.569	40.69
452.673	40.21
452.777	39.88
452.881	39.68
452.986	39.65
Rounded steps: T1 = 0.031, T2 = -0.035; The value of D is 0.9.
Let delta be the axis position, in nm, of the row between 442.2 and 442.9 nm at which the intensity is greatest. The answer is 442.878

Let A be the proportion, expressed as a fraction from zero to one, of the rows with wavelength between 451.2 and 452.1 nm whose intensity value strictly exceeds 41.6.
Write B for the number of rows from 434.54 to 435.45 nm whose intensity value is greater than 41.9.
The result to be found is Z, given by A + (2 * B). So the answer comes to 0.2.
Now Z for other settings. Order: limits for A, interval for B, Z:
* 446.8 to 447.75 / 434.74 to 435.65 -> 0.1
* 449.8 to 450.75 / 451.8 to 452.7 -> 0.7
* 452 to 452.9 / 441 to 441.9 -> 0.2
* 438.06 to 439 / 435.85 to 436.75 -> 15.0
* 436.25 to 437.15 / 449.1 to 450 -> 2.6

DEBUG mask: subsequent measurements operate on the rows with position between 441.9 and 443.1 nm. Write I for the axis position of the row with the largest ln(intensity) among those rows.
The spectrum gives 441.961 nm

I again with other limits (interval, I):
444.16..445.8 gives 445.743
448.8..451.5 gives 450.904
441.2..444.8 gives 443.491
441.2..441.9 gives 441.250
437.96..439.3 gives 438.010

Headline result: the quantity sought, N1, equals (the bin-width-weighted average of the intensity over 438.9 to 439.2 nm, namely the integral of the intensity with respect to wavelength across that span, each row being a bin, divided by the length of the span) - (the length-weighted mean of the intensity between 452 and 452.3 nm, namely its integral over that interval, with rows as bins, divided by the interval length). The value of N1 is -0.2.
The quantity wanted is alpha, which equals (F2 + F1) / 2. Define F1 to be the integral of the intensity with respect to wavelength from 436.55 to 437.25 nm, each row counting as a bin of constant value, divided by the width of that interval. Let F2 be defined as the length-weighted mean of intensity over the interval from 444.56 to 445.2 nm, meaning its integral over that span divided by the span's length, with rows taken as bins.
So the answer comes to 40.6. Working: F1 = 41.6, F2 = 39.6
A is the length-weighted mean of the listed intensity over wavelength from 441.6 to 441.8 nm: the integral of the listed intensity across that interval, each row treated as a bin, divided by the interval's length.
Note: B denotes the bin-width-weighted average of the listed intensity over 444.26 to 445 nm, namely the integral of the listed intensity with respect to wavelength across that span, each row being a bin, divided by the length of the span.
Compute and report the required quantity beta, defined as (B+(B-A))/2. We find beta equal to 19.2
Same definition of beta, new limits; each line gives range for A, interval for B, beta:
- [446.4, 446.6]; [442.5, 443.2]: 19.1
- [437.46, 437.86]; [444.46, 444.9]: 18.3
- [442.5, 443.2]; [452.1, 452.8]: 20.9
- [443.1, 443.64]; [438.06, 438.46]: 21.4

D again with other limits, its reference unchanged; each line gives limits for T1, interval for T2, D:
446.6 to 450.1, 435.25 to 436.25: -0.3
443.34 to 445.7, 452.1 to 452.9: -1.9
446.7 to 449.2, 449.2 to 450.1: -0.2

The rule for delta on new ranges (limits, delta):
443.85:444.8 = 444.001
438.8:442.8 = 438.818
